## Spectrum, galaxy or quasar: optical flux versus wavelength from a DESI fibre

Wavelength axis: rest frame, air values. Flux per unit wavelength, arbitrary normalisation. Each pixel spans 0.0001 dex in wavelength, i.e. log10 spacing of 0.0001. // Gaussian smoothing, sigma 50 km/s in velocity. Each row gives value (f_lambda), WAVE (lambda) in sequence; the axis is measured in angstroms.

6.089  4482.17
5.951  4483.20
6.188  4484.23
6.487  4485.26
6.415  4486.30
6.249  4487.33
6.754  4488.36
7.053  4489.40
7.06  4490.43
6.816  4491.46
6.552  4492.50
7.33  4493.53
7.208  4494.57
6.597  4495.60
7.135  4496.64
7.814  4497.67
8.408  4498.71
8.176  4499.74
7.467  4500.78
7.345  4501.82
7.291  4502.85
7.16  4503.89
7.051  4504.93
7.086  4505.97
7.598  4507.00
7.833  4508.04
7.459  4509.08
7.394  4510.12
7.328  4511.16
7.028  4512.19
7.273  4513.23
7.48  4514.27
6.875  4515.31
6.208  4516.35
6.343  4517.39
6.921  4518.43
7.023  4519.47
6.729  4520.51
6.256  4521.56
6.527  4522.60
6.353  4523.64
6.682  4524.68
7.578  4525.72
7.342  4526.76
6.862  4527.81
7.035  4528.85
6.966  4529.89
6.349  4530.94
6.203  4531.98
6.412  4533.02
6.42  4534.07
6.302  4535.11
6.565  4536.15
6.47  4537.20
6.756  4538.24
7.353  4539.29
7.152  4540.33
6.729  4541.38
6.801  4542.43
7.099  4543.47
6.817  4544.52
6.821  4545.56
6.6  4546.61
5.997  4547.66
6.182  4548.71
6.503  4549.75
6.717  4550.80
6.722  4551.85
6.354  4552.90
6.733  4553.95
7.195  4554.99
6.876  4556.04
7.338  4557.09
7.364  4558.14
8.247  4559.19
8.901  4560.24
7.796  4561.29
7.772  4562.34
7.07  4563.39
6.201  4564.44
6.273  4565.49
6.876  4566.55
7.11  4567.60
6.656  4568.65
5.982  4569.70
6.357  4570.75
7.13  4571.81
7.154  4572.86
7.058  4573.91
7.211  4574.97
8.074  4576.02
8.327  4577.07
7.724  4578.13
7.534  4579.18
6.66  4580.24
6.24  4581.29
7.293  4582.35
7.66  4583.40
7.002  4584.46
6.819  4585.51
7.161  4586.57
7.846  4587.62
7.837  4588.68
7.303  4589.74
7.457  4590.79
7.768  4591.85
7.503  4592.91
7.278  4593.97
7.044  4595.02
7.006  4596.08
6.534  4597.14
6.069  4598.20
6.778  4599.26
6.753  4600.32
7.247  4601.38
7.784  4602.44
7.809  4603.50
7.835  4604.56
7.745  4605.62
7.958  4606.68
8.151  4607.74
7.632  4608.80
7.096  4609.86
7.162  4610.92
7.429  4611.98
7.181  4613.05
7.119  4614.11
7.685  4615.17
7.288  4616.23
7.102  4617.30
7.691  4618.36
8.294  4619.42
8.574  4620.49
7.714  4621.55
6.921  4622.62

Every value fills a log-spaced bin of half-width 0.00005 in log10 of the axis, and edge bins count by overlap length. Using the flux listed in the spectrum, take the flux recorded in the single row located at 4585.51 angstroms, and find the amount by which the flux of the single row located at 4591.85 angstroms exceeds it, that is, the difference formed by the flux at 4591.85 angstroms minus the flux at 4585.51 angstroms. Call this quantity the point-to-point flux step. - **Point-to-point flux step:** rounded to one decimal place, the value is 0.9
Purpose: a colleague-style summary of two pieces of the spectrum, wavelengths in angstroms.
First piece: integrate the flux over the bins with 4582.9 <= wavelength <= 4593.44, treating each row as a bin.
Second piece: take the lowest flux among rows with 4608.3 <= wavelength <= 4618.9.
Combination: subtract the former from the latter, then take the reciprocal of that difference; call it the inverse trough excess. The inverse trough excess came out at -0.0140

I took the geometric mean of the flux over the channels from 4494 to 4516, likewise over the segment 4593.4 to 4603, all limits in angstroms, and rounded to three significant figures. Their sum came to 14.3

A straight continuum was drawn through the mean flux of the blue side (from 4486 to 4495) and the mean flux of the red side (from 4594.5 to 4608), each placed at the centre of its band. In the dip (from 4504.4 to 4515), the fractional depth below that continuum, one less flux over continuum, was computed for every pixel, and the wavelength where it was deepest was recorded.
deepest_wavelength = 4512.19 angstroms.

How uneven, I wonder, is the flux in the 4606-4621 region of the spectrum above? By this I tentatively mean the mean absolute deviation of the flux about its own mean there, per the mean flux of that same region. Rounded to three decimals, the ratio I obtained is 0.053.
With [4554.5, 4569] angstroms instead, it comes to 0.076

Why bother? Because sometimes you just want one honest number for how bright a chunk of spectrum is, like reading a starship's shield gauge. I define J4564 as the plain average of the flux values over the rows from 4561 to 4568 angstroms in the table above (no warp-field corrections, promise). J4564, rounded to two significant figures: 7.0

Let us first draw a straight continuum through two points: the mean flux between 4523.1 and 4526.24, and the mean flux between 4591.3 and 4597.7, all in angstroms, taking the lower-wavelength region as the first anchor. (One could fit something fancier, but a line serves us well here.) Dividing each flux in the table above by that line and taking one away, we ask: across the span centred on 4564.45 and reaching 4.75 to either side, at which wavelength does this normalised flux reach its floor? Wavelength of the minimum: 4564.44 angstroms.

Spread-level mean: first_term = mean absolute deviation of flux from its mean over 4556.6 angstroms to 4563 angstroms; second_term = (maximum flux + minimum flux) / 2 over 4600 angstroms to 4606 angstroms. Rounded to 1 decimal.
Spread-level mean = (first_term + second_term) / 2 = 3.9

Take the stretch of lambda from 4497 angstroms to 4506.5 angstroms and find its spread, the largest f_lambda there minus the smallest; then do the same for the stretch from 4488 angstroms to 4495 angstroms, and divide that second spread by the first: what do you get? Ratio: 0.57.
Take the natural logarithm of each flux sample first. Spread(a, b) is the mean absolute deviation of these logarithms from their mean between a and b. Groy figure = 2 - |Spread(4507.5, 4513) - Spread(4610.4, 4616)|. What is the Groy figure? 2.00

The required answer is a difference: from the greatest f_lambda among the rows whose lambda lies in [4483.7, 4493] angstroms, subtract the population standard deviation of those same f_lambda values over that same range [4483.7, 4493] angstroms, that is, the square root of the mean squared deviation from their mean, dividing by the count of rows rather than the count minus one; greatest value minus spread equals 6.76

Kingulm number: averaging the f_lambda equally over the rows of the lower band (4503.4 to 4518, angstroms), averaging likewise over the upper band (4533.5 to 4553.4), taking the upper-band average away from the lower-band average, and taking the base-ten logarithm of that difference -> -0.30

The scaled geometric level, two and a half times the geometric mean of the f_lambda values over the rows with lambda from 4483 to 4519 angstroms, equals 17.6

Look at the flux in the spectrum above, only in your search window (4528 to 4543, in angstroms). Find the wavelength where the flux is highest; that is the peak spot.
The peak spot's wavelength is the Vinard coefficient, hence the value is 4539.29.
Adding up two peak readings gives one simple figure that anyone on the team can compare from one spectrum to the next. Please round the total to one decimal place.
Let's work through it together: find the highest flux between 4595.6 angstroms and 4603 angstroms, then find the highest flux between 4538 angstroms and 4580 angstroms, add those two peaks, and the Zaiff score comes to 16.7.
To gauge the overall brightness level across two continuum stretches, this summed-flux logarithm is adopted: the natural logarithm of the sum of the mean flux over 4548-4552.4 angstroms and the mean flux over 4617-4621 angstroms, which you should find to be 2.67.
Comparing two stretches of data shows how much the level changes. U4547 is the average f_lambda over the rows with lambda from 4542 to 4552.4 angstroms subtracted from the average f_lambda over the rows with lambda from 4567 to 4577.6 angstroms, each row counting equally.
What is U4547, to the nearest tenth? 0.5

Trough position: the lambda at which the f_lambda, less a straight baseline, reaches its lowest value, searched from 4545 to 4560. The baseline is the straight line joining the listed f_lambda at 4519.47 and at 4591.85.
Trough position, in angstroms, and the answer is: 4547.66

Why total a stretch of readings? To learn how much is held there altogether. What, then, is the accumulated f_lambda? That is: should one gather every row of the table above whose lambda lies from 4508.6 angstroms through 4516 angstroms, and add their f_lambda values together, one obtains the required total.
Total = 50.8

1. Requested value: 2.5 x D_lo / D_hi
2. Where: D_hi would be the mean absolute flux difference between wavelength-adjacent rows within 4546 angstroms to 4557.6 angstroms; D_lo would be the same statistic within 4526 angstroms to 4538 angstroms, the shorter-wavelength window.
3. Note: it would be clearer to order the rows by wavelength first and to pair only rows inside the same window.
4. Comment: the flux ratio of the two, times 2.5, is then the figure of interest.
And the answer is 1.6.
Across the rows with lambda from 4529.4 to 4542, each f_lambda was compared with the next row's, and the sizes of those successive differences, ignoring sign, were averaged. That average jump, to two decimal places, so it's 0.27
